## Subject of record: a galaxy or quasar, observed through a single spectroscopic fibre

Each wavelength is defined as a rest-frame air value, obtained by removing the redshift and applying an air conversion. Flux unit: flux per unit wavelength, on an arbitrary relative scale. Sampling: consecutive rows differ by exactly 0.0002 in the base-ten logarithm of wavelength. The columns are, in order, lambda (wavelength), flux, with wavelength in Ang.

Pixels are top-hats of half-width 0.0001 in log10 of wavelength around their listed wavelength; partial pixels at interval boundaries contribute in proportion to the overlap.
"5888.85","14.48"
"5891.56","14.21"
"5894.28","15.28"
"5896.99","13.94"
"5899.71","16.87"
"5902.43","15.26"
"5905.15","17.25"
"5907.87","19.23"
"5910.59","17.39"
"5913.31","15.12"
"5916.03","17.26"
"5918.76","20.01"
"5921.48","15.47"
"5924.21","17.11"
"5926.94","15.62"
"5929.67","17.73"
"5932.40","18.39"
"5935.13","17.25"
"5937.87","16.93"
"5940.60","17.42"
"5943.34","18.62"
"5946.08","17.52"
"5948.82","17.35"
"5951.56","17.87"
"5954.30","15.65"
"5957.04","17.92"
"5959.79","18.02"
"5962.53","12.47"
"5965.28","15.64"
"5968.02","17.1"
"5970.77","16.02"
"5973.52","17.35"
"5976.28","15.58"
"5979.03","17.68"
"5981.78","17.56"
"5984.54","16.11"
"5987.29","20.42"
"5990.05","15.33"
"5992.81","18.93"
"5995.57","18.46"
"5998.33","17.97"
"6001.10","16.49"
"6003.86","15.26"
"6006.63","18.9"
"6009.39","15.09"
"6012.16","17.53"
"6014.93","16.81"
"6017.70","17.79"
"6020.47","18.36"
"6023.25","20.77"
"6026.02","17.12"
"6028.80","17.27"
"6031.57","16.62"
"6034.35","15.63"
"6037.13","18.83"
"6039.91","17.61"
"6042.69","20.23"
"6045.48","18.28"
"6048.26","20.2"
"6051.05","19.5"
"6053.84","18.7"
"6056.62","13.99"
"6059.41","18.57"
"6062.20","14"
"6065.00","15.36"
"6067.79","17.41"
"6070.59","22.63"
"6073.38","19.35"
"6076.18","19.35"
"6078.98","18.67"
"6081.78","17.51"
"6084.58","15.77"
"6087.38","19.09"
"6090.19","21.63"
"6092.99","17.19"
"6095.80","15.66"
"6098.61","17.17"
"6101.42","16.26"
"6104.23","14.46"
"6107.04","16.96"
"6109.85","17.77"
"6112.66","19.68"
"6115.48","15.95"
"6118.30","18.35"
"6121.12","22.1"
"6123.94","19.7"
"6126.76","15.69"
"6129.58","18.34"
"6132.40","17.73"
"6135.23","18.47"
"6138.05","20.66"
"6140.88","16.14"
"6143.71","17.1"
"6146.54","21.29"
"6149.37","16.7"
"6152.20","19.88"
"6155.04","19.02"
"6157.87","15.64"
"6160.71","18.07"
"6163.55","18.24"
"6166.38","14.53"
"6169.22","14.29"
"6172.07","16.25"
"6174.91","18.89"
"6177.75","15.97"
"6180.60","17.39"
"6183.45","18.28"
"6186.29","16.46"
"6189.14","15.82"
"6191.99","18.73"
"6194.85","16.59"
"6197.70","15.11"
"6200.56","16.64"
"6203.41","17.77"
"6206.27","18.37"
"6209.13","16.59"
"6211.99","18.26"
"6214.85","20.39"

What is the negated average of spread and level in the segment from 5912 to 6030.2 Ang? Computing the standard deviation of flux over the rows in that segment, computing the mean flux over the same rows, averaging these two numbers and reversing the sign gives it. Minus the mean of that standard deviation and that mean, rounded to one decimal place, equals -9.4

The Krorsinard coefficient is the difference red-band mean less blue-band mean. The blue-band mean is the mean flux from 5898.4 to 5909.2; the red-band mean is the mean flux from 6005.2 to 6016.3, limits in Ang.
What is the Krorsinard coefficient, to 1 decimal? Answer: -0.1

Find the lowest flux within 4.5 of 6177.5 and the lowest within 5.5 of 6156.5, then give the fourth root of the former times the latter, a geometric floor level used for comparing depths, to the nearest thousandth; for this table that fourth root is 3.975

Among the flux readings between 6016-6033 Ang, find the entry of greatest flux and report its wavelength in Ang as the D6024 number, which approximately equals 6023.25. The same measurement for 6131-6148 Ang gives 6146.54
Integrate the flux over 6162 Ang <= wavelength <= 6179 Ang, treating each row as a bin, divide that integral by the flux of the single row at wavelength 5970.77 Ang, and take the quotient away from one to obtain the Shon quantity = -16.4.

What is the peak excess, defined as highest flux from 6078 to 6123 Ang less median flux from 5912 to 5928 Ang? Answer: 5.7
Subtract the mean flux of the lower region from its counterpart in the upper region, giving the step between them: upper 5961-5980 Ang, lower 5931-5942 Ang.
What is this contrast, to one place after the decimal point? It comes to -1.5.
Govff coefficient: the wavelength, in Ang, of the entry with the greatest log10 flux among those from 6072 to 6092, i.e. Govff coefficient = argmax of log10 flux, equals 6090.19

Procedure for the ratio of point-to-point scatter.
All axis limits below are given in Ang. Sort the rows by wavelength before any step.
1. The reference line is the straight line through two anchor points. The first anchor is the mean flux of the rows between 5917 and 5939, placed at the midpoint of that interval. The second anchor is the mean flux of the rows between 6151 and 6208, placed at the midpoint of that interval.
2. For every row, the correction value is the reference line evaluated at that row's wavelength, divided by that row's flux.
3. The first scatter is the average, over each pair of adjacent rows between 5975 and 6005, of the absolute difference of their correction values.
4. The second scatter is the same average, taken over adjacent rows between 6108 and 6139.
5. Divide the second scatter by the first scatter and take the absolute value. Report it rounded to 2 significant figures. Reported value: 1.1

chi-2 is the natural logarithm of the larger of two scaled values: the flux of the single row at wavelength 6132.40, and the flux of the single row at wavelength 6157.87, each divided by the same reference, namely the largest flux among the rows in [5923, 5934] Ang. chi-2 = -0.04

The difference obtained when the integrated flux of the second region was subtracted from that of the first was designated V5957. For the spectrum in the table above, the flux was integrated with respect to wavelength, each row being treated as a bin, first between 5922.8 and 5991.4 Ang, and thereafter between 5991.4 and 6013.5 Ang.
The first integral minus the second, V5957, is 782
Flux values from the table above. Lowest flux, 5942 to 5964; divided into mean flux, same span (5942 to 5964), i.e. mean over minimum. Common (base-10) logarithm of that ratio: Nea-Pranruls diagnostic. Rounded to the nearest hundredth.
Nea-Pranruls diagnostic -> 0.13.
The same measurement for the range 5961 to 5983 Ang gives 0.11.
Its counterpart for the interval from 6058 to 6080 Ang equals 0.11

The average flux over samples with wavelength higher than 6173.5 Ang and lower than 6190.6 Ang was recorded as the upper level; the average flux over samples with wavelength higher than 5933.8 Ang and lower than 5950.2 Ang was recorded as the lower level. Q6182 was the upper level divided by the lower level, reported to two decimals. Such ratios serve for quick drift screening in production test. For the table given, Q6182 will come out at 0.98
